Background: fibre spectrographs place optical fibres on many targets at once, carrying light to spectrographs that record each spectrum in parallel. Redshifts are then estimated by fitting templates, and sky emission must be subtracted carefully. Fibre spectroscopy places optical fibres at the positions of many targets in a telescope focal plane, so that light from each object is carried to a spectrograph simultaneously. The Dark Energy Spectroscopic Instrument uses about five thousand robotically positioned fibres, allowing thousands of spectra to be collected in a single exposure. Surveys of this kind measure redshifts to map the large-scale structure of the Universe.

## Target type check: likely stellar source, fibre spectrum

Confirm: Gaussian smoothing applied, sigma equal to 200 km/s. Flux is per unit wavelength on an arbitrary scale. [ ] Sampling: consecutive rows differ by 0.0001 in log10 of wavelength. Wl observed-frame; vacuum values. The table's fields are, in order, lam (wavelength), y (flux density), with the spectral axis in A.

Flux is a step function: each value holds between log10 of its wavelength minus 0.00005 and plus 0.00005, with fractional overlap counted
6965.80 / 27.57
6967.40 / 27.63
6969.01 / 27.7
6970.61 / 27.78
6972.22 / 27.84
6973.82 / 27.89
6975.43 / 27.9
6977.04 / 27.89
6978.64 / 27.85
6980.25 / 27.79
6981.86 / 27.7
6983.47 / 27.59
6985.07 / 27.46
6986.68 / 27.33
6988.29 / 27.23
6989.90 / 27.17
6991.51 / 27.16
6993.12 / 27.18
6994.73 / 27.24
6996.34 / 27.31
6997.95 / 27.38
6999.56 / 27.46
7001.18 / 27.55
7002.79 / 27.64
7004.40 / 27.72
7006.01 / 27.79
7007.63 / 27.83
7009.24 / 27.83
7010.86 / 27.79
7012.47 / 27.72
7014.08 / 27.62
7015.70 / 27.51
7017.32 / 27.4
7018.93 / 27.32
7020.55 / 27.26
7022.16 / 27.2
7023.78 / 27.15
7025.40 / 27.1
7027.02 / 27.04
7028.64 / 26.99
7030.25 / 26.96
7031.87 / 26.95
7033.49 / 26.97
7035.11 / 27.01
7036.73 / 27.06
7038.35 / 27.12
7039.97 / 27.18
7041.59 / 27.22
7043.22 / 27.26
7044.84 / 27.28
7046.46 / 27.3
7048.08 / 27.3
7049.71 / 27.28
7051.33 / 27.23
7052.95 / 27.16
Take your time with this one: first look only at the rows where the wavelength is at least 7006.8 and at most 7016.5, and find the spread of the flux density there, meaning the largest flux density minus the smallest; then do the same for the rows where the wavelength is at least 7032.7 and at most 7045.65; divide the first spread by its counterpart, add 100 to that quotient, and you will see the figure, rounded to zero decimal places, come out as 101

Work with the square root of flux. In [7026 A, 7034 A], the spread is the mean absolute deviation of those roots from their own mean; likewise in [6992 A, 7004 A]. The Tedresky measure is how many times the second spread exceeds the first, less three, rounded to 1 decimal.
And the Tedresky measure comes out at 2.0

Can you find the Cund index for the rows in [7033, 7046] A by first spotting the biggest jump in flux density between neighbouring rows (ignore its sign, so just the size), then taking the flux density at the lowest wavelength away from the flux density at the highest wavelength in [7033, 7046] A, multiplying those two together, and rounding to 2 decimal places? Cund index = 0.02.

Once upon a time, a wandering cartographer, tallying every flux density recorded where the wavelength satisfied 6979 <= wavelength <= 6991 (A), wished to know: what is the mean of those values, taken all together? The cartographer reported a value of 27.5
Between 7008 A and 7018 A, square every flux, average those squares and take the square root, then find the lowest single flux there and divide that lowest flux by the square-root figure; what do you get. 0.991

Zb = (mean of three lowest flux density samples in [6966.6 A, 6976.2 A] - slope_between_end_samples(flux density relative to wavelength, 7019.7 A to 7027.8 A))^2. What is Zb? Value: 769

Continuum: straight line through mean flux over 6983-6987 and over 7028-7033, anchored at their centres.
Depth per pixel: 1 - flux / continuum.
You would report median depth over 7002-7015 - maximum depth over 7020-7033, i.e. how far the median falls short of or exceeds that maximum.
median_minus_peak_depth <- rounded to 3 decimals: -0.021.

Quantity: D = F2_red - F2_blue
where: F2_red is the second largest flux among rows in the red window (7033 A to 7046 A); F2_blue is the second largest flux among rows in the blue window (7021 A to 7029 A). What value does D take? 0.11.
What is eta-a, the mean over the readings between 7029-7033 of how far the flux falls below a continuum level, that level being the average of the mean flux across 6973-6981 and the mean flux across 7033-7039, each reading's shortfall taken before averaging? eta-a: 0.50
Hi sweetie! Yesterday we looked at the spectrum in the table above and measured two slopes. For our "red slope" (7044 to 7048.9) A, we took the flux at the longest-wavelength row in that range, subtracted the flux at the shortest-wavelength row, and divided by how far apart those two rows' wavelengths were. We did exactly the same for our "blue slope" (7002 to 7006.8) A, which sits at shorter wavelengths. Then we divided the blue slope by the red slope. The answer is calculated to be 7.5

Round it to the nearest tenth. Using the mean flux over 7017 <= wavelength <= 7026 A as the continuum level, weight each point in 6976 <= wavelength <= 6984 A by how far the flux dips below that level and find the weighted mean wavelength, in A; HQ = 6979.8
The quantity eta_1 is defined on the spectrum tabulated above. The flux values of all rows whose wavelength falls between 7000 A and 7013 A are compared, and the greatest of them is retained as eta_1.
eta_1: 27.83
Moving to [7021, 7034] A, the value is 27.2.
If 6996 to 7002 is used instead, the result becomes 27.55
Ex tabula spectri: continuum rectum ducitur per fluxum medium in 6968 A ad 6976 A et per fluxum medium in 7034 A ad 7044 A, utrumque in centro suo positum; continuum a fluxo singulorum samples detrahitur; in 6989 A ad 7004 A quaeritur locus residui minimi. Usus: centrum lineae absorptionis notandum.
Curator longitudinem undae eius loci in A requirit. 6989.90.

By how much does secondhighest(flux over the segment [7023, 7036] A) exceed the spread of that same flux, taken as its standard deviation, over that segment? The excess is 27.0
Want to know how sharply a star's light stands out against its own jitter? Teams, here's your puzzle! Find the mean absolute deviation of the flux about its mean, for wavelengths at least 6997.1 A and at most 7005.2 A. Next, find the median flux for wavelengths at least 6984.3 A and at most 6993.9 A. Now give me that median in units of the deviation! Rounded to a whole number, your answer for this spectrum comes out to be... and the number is 262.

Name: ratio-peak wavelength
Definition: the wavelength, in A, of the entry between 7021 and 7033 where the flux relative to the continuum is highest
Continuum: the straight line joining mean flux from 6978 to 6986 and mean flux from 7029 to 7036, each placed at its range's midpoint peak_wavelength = 7022.16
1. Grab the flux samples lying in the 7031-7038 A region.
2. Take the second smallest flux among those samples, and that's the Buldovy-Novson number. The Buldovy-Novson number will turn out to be 26.97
